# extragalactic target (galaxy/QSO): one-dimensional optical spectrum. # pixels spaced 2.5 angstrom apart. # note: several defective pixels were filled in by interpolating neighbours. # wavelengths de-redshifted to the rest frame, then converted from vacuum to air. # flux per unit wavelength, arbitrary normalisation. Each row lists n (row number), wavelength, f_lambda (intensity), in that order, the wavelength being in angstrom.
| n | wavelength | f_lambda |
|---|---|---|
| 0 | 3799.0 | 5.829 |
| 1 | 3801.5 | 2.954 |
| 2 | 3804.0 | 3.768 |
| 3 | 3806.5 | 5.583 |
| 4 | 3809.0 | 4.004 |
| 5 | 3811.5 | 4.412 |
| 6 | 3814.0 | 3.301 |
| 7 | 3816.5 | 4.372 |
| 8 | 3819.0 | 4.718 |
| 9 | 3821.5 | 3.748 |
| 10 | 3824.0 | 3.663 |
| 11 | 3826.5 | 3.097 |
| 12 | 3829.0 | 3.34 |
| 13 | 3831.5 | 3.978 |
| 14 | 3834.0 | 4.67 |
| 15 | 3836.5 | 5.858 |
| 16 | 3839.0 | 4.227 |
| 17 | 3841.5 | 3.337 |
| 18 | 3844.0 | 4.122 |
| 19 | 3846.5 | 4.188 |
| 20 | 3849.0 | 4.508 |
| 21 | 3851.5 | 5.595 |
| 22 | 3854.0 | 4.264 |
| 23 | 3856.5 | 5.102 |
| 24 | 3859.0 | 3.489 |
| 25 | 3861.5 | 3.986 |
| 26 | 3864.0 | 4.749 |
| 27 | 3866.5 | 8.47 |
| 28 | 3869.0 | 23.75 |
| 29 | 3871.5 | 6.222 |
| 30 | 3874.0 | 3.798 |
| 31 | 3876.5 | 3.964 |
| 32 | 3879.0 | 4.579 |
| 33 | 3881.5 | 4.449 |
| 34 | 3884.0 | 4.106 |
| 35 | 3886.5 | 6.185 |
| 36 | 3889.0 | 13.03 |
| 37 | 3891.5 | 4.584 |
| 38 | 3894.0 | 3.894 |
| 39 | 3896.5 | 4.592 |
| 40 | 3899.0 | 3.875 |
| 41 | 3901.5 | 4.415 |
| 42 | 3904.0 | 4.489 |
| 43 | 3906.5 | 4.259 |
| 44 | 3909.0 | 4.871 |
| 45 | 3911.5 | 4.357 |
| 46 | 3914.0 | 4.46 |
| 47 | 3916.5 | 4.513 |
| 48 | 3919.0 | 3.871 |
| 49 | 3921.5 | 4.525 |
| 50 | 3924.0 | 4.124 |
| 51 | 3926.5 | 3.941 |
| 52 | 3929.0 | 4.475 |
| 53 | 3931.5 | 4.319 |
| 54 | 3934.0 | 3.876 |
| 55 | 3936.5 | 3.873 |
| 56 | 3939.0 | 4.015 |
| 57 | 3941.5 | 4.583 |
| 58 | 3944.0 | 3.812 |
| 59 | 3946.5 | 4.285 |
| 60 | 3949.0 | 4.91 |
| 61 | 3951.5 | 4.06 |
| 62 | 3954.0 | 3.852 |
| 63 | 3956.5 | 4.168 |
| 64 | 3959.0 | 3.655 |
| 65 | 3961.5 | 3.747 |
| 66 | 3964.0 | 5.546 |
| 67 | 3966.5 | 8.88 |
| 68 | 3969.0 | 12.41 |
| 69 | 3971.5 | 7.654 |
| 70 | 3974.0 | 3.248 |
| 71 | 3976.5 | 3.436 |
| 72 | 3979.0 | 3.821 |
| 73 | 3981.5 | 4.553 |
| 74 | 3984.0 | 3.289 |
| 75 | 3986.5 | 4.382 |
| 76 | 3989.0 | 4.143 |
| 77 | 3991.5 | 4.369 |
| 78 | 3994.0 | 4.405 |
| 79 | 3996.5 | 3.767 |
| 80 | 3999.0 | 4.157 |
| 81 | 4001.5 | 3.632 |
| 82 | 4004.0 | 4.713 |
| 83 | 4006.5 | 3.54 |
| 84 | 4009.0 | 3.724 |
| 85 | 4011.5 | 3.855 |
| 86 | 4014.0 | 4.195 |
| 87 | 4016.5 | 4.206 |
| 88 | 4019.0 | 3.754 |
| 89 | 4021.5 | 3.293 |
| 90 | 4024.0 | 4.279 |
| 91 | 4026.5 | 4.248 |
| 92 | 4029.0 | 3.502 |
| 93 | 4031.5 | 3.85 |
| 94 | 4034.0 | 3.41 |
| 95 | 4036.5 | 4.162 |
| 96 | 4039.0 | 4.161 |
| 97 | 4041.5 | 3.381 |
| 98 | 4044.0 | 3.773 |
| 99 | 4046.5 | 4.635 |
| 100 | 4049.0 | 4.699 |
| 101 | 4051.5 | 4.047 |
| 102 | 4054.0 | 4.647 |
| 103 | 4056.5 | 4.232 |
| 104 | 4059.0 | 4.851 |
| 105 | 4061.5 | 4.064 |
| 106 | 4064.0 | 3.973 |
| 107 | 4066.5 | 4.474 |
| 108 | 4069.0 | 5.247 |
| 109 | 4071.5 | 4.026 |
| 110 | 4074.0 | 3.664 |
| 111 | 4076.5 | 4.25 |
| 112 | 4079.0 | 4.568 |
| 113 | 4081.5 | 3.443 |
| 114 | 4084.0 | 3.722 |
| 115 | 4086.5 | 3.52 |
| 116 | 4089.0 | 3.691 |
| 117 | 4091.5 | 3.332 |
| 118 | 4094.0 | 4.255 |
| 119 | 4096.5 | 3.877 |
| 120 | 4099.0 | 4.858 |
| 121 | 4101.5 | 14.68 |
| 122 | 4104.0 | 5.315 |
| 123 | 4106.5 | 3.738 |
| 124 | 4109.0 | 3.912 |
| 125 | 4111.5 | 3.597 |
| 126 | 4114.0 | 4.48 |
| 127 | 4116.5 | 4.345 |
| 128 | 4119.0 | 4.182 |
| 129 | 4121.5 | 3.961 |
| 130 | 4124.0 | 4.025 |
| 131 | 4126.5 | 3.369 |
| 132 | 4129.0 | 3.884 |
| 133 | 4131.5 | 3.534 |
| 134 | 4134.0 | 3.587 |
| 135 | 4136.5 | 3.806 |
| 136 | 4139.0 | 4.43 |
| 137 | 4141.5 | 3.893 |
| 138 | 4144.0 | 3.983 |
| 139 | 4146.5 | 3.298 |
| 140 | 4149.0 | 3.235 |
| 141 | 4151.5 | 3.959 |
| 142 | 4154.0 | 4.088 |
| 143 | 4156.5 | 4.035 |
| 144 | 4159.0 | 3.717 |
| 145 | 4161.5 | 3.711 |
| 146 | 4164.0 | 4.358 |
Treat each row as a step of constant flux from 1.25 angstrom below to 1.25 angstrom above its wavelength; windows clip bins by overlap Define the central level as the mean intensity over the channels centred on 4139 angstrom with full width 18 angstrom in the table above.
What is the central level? 3.8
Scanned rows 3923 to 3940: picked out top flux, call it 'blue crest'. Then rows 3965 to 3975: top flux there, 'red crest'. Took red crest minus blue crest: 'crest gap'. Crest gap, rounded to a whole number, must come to 8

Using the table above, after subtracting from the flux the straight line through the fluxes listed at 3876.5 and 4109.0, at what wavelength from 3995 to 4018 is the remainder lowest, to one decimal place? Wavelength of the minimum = 4006.5 angstrom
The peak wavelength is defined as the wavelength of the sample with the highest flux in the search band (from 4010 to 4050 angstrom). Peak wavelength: 4049.0 angstrom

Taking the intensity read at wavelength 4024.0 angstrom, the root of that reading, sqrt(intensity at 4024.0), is 2.07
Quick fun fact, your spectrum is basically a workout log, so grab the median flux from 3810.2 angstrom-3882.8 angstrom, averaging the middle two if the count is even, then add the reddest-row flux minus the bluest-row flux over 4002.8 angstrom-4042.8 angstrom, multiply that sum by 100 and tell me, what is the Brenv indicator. 293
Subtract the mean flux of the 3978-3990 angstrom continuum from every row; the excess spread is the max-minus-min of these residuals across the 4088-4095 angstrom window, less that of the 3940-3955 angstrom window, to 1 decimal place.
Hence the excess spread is -0.2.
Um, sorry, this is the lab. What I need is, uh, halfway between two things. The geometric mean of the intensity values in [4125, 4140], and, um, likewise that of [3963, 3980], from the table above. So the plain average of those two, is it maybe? 4.7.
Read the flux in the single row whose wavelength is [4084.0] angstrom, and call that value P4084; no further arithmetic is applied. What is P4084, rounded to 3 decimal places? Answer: 3.722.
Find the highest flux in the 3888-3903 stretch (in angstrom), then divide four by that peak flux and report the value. 0.3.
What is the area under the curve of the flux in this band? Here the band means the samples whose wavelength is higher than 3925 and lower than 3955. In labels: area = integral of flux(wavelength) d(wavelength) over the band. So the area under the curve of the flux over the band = 125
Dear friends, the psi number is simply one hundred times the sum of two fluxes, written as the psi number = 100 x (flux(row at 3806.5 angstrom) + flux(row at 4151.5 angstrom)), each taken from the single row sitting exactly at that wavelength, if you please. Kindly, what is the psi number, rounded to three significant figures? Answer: 954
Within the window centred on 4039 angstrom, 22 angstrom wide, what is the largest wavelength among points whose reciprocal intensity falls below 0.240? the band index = 4049.0 angstrom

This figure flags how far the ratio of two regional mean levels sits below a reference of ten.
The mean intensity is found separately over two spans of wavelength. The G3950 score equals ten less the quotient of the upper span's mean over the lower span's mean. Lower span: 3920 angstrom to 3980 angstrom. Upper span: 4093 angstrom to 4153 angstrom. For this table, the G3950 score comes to 9.08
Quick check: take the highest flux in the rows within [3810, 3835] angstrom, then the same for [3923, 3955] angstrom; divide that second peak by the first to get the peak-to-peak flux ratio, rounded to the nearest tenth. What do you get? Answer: 1.0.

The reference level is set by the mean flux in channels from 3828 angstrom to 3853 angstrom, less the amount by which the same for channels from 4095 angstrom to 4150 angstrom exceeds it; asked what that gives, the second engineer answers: 4.3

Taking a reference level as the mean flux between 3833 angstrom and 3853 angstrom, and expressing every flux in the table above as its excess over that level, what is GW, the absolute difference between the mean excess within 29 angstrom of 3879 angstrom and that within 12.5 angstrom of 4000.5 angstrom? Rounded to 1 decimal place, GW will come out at 1.9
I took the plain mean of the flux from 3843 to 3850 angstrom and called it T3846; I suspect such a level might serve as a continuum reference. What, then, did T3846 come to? 4.27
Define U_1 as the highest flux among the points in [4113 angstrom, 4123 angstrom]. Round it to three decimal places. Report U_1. 4.480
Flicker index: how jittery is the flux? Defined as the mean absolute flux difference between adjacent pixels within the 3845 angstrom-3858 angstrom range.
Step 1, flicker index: 0.9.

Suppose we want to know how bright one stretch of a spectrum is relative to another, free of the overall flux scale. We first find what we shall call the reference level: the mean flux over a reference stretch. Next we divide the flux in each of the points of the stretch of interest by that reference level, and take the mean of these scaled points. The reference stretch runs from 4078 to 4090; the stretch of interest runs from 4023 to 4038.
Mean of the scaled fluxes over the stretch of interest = 1.03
